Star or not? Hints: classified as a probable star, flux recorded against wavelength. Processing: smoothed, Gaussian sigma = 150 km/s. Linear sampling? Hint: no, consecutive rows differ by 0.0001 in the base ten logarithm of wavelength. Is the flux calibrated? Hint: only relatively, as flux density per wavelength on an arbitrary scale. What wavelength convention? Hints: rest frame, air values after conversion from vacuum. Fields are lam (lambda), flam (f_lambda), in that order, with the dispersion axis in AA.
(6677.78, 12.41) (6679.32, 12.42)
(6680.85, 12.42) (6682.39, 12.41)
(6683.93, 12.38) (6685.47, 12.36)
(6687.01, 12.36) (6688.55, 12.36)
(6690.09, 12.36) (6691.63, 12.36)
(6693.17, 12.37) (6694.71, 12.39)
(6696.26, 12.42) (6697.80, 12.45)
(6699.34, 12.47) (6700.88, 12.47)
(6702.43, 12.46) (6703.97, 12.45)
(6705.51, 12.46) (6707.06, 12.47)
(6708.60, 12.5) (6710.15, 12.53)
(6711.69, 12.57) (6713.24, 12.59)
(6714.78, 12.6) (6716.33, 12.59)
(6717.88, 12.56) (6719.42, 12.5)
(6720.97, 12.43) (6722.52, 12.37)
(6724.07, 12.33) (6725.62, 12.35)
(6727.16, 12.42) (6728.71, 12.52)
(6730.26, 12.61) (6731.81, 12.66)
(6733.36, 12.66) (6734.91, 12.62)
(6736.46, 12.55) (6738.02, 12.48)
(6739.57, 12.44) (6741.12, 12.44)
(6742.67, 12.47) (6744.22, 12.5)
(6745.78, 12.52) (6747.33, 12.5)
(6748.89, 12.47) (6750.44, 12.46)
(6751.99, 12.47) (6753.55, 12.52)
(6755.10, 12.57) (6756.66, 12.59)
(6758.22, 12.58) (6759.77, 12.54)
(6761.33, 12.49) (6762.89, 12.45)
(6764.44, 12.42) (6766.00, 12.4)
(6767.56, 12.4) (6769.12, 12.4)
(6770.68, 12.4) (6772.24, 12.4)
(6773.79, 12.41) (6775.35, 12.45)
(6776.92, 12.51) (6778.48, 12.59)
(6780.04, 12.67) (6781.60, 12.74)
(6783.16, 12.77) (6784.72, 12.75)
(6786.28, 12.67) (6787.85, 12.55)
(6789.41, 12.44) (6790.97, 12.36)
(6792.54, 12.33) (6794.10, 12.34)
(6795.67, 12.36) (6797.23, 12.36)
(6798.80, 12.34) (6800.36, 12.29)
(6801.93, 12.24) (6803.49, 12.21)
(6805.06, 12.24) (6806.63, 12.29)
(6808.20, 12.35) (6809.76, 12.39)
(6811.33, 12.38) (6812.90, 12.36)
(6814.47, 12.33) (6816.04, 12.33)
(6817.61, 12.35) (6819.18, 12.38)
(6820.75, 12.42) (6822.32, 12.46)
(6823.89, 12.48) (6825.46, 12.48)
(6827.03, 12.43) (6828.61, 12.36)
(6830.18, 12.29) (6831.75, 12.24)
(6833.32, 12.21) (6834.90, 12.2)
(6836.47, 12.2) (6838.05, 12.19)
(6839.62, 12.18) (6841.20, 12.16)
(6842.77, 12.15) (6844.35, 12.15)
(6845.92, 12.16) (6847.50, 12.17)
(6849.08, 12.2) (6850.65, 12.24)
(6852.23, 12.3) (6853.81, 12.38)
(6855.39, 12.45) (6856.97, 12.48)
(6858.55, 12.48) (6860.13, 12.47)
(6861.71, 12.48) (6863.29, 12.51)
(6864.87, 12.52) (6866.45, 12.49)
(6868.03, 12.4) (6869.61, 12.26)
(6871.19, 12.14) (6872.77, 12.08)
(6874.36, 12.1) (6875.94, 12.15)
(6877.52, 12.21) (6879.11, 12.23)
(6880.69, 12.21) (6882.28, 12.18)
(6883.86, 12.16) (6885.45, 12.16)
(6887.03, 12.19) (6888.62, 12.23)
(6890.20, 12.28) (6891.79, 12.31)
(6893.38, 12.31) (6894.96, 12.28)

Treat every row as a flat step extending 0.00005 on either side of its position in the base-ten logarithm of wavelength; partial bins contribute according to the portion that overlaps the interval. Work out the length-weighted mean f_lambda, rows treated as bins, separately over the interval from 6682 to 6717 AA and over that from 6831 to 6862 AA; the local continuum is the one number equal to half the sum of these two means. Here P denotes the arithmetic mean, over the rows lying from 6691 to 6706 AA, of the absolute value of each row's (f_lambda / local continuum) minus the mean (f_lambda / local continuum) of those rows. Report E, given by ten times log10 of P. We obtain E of -25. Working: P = 0.003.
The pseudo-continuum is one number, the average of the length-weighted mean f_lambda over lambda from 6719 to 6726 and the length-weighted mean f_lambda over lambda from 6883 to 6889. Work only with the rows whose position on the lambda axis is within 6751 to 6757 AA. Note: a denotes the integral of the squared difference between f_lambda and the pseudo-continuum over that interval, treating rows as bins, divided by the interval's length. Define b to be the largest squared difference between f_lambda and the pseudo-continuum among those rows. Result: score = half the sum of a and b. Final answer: 0.080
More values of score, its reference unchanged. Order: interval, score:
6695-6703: 0.032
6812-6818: 0.005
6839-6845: 0.016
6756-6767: 0.072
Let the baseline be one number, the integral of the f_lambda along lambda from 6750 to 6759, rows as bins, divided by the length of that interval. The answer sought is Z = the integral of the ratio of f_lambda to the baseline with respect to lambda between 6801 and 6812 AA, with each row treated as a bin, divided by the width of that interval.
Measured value 0.981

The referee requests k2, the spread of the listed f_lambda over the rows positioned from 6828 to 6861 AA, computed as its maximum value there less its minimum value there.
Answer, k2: 0.33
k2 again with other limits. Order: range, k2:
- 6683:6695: 0.03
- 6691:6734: 0.33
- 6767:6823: 0.56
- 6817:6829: 0.13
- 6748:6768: 0.19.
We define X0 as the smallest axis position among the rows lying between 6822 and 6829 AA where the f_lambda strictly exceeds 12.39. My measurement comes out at 6822.32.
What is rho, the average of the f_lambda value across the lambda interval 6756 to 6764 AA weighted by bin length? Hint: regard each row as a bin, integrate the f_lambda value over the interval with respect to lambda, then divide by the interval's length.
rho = 12.53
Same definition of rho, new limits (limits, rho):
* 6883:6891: 12.21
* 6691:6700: 12.41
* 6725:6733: 12.53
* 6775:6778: 12.46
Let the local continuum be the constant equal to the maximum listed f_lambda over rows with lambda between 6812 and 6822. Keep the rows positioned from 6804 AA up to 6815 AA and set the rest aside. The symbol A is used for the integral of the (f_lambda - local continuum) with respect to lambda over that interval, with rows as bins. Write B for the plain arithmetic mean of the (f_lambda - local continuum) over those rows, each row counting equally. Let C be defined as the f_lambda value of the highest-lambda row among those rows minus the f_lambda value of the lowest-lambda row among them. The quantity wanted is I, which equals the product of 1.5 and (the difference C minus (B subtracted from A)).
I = 1.5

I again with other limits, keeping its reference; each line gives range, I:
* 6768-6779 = -0.1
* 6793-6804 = 1.5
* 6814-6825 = 0.6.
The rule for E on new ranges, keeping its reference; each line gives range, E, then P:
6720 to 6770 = -23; 0.006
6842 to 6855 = -23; 0.005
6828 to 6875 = -20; 0.010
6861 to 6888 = -20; 0.010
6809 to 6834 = -23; 0.005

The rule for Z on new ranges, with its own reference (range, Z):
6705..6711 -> 0.996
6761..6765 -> 0.994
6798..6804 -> 0.979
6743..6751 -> 0.996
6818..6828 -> 0.992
